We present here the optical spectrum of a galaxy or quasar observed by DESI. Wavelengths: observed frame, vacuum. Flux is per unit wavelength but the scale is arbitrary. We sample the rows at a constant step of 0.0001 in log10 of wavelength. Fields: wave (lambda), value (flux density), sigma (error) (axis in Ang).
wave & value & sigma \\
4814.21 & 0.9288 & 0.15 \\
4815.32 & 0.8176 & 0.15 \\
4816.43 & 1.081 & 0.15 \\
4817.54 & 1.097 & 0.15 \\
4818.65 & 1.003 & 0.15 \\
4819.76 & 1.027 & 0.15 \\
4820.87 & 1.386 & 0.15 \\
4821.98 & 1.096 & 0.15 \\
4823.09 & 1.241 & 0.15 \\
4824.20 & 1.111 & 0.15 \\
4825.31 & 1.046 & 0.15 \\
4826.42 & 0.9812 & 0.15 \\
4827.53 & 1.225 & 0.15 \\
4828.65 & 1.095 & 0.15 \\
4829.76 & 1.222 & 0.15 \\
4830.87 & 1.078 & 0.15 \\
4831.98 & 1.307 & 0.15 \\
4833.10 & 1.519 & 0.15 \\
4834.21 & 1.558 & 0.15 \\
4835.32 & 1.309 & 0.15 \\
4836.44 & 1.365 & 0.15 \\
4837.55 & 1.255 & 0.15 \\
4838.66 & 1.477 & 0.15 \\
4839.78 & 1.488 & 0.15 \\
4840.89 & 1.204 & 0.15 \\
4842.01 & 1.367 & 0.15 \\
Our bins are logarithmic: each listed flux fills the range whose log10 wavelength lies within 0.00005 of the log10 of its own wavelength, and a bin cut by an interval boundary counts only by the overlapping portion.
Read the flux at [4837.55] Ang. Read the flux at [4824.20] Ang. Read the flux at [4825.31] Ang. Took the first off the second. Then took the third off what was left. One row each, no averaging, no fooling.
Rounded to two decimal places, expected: -1.19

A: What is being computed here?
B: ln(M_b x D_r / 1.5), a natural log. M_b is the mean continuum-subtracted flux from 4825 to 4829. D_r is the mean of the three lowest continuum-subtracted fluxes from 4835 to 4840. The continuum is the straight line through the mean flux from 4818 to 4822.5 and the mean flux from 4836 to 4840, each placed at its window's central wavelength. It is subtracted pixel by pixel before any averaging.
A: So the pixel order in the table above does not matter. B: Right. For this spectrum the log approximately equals -5.2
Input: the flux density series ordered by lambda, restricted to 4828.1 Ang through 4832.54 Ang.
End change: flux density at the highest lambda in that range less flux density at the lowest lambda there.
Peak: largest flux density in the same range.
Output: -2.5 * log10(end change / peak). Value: 1.97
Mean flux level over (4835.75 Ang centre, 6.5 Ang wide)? 1.41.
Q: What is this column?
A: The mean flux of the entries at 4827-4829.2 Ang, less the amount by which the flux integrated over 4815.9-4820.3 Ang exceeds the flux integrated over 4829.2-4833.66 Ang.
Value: 2.2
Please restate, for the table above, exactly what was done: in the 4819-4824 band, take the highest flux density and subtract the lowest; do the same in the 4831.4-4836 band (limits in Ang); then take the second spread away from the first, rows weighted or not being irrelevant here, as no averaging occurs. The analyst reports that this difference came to 0.11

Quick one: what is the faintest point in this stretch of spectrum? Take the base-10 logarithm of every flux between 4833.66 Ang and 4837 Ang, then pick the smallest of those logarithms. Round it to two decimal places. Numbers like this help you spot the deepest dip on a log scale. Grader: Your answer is 0.12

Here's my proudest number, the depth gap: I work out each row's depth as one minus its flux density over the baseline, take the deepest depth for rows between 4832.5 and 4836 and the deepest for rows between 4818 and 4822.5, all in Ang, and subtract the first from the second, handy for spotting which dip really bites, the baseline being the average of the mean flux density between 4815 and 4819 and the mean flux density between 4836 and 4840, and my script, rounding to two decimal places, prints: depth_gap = 0.26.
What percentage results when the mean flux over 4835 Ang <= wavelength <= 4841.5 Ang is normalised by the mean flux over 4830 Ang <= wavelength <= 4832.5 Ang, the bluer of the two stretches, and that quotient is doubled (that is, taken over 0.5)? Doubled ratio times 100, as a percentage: 226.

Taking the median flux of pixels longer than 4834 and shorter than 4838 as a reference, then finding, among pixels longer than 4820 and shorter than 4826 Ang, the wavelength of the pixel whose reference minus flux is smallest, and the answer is 4820.87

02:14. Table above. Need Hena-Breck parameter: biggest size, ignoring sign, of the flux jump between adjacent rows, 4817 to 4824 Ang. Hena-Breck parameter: 0.36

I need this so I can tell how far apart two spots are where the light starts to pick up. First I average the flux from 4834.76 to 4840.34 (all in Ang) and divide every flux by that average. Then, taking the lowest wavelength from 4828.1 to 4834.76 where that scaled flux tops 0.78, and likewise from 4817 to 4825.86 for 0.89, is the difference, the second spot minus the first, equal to -7.8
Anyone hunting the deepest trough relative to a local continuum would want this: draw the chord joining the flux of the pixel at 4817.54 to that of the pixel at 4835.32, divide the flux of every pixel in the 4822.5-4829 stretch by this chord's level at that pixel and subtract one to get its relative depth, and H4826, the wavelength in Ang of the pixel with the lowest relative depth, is 4826.42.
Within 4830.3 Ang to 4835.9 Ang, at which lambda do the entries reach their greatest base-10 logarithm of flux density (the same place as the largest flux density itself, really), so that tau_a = 4834.21 Ang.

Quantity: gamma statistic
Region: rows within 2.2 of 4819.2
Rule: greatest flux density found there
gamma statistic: 1.386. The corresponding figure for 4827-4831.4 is 1.225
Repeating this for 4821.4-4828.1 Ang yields 1.241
